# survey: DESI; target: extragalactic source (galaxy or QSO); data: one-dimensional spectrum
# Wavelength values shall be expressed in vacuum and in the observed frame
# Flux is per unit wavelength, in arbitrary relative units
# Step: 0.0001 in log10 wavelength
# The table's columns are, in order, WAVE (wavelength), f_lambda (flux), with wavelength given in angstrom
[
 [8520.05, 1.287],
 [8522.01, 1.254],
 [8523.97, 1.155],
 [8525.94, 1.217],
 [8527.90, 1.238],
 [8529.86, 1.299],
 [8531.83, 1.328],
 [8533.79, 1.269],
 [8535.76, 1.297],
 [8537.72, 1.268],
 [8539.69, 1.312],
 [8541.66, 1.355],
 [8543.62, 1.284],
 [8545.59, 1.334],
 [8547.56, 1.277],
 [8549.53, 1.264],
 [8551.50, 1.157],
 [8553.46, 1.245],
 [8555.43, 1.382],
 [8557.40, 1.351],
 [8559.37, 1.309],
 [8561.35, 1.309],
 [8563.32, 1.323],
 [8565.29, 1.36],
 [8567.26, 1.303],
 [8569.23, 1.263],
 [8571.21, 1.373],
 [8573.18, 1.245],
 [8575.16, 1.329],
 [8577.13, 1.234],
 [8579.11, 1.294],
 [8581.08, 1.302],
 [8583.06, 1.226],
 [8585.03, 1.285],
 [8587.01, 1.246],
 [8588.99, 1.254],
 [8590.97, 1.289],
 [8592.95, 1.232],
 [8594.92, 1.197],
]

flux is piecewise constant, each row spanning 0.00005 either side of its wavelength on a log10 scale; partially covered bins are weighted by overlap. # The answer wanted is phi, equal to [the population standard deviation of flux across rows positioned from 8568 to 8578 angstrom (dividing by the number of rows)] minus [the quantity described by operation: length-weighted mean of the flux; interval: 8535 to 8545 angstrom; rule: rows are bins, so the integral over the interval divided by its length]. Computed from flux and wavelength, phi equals -1.25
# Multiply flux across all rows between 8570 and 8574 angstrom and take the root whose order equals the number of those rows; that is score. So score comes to 1.31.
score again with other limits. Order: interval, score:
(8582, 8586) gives 1.26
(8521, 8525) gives 1.20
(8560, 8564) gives 1.32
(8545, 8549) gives 1.31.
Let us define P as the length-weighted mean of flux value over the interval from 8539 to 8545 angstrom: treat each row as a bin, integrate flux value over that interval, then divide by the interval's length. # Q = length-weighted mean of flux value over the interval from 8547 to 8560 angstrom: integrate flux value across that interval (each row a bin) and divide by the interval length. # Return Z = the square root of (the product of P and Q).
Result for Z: 1.30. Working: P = 1.319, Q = 1.28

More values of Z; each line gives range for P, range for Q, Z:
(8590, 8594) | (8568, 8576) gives 1.28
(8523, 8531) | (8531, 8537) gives 1.26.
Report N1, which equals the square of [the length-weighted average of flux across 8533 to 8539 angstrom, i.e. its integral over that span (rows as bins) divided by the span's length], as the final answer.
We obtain 1.64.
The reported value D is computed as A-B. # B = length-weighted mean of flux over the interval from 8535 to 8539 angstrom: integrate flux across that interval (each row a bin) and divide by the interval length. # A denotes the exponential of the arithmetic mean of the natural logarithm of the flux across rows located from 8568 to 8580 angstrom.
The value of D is 0.004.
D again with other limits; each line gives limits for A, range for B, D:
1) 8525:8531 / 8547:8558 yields -0.027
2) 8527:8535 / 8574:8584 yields 0.007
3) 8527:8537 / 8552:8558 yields -0.027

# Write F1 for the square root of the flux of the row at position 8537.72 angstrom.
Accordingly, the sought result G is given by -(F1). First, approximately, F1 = 1.13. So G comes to -1.13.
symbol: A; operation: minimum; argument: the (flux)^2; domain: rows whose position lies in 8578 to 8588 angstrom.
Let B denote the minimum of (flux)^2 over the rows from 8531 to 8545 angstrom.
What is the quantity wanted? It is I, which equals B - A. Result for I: 0.10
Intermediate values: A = 1.50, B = 1.61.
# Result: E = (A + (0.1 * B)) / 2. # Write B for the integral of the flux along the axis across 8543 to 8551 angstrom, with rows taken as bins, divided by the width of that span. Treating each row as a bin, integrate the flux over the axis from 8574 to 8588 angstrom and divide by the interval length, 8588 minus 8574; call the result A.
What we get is 0.701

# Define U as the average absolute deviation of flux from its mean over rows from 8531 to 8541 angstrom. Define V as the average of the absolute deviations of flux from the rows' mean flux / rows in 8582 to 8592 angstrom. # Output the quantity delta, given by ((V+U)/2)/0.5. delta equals 0.043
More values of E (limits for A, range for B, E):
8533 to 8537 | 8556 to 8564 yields 0.708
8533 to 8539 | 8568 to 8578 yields 0.704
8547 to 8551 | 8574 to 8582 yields 0.692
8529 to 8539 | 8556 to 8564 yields 0.712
